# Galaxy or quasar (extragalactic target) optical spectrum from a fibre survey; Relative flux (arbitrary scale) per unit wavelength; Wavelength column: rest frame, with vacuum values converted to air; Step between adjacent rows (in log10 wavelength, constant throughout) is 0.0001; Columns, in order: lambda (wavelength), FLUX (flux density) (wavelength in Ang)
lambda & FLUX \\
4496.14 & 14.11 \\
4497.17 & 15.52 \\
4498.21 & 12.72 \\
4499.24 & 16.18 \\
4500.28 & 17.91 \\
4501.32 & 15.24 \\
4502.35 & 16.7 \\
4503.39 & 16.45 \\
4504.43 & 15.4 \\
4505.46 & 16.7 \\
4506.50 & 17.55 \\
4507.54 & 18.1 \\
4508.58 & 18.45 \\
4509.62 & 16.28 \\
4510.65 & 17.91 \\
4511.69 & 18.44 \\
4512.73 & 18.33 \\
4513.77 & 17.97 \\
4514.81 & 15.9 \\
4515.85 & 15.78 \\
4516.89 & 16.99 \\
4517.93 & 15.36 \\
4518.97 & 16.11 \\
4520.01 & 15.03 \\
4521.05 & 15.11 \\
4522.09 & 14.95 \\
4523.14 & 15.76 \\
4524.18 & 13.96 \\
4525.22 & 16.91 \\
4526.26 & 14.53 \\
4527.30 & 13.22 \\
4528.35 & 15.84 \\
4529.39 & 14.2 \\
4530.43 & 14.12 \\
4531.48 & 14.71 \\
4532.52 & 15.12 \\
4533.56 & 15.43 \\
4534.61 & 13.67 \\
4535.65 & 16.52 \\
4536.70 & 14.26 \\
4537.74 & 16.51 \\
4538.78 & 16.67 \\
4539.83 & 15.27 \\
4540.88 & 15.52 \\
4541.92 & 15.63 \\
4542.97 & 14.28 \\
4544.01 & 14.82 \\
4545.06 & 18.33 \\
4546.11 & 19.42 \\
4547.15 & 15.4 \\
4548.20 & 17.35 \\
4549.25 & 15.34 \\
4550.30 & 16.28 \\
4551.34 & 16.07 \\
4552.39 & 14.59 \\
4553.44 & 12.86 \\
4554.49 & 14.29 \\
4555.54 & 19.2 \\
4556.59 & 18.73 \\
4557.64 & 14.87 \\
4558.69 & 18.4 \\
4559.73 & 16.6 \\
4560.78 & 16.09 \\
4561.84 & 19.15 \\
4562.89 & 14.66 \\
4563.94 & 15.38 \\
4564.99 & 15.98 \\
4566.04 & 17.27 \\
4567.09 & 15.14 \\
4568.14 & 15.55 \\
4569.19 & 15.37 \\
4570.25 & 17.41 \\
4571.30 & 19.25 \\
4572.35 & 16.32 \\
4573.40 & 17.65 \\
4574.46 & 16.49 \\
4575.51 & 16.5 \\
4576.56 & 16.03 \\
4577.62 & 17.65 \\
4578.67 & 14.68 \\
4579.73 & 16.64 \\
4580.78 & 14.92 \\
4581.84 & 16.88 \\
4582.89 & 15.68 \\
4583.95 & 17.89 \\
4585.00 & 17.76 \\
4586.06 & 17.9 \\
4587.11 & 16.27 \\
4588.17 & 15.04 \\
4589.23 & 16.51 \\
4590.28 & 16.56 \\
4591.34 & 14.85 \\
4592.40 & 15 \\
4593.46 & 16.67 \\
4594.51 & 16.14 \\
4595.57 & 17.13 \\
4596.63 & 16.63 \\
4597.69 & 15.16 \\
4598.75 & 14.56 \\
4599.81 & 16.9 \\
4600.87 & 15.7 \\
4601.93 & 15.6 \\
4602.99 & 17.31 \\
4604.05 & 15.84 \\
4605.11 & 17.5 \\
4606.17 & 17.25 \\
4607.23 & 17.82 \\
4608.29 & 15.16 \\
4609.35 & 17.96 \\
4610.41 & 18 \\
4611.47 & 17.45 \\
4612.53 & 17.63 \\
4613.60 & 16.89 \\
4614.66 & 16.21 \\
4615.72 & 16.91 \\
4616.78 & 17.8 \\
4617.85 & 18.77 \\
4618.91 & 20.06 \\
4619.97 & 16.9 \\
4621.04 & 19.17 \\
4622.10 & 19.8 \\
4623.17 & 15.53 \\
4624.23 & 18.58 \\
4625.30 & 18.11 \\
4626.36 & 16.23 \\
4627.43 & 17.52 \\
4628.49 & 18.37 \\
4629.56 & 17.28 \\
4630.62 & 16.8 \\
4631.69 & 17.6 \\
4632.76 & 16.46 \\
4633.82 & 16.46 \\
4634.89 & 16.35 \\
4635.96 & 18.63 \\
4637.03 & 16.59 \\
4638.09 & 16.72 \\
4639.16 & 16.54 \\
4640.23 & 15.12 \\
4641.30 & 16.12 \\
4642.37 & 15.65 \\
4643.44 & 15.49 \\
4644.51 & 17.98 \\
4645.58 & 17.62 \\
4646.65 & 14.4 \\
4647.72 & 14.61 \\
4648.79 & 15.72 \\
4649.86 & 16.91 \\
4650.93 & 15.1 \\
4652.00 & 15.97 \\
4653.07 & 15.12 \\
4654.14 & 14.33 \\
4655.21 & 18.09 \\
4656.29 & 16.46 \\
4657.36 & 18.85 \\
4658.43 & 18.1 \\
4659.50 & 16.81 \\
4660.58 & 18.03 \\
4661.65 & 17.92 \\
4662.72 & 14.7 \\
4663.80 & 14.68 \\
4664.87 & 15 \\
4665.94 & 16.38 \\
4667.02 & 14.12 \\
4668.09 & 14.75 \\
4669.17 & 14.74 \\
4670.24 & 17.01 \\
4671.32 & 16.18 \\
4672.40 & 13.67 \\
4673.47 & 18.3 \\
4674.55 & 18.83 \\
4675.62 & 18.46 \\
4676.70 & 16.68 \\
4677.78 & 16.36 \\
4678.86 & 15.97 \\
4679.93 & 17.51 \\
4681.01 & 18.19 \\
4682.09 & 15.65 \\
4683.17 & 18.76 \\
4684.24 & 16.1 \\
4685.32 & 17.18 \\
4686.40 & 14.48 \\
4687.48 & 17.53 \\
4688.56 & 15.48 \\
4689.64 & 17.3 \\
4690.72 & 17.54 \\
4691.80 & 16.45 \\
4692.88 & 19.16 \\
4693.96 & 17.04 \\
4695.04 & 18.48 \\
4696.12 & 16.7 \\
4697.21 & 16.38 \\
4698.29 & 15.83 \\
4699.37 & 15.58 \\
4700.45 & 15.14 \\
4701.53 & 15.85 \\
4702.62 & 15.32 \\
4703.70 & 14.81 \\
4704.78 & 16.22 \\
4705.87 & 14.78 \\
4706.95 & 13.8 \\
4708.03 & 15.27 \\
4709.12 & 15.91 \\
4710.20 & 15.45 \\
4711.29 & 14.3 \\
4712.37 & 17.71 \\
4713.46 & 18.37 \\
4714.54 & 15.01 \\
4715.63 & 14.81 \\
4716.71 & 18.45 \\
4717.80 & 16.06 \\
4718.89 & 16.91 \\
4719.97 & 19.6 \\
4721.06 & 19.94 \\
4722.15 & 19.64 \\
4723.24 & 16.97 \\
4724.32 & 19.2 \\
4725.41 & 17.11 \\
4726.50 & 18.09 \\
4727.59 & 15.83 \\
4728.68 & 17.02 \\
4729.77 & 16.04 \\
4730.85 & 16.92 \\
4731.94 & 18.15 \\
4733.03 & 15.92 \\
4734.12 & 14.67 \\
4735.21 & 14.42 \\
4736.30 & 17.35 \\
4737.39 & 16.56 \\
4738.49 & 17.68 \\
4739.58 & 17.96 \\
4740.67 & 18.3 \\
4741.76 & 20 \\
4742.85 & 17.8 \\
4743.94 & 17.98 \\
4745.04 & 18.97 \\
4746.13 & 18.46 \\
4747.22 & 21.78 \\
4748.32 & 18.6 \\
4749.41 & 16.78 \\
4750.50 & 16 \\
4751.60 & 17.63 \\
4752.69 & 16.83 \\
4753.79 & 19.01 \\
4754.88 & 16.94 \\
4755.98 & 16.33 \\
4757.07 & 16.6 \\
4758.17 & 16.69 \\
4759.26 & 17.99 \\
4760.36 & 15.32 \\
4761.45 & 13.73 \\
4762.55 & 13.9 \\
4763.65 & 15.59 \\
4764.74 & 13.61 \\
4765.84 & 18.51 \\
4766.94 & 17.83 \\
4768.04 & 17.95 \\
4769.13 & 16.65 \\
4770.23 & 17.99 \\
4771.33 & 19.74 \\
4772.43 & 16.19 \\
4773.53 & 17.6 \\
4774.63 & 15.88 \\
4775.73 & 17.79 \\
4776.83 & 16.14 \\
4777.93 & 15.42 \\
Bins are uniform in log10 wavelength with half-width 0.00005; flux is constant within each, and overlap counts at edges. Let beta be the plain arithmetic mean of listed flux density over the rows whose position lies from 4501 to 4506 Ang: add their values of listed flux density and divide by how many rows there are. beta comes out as 16.10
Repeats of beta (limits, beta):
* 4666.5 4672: 15.36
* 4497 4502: 15.51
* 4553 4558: 15.99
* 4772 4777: 16.72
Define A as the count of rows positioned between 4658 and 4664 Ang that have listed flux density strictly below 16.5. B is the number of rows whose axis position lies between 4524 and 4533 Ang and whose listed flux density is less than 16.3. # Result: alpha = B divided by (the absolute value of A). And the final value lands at 4.0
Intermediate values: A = 2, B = 8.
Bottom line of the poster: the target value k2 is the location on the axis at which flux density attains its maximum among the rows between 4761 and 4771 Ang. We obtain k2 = 4765.84 Ang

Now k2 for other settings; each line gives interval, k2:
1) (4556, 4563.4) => 4561.84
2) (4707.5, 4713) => 4712.37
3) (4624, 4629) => 4624.23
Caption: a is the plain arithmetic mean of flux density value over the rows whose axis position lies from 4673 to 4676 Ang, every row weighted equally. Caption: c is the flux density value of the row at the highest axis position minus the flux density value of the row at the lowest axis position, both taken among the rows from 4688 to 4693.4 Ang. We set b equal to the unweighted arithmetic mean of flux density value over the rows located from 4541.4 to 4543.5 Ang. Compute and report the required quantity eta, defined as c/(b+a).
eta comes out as 0.11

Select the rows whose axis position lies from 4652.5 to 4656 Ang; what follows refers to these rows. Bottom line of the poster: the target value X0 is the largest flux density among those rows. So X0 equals 18.09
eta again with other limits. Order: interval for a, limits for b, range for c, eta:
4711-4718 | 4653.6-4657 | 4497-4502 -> -0.01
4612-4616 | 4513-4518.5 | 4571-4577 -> -0.10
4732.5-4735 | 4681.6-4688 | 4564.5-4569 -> -0.01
